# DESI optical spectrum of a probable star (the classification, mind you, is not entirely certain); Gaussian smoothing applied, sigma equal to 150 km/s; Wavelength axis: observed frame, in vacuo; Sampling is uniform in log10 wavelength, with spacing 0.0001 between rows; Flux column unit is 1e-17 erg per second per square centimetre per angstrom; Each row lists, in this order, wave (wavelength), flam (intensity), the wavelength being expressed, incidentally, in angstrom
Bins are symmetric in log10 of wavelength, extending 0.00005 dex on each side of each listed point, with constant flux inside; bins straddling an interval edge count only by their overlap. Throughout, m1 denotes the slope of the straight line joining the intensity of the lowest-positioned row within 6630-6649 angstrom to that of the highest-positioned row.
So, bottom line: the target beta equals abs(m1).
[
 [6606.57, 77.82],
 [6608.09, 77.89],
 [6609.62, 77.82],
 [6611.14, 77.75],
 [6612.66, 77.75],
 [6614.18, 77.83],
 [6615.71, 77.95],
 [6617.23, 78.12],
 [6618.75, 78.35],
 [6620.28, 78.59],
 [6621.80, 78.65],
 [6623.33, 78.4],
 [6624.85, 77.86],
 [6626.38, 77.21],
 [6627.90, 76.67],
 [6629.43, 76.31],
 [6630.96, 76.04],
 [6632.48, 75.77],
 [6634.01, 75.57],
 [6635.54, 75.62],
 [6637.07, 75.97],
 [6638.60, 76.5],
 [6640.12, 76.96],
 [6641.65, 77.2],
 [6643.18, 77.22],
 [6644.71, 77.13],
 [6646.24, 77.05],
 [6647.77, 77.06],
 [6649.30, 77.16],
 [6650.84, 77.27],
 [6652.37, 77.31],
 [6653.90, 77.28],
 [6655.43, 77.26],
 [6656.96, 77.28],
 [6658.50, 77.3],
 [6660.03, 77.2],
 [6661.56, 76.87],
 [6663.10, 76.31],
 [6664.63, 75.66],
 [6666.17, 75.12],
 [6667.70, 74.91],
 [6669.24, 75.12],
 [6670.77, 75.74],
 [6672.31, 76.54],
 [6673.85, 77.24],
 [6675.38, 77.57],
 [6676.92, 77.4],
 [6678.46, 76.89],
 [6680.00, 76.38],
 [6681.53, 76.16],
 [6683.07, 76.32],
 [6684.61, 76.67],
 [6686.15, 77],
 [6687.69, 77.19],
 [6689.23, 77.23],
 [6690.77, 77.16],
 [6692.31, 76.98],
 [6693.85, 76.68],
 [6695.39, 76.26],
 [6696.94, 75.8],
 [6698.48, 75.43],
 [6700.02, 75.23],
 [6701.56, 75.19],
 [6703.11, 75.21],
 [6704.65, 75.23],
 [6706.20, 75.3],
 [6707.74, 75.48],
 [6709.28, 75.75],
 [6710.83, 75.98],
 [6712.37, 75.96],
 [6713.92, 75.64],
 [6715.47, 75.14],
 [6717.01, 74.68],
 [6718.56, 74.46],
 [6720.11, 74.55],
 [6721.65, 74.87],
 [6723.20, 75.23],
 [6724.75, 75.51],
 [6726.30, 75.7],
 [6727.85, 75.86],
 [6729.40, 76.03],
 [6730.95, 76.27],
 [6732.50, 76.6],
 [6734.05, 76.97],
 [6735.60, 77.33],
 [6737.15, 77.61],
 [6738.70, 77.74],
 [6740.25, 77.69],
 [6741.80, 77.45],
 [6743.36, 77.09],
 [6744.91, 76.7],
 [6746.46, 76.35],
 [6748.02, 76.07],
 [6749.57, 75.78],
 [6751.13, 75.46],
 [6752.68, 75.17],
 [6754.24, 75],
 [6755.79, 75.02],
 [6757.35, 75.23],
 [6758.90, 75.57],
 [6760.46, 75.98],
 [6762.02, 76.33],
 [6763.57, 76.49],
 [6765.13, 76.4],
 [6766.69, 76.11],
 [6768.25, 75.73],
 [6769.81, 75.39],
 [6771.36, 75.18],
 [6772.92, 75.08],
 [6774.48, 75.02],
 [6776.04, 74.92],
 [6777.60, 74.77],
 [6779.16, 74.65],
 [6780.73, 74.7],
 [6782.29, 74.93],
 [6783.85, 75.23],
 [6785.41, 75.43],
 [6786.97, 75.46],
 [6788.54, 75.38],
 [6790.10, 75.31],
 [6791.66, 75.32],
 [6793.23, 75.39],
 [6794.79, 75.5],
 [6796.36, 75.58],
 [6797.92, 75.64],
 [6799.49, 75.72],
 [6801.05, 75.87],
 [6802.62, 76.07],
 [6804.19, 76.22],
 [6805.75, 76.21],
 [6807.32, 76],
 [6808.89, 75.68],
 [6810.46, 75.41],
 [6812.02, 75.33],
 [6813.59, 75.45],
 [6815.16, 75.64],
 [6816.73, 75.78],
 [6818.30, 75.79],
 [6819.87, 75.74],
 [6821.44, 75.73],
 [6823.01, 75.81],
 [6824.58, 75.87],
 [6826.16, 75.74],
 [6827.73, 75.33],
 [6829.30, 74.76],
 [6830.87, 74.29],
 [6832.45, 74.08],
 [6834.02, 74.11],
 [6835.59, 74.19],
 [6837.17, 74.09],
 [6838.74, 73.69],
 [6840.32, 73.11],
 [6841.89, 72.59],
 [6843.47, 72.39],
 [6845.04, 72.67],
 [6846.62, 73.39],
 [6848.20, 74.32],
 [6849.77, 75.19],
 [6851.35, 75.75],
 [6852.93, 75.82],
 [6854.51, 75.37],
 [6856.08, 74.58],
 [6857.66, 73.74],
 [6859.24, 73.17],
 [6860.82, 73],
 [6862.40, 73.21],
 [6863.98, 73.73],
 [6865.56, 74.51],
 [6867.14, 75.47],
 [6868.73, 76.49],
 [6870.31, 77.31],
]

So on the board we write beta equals 0.061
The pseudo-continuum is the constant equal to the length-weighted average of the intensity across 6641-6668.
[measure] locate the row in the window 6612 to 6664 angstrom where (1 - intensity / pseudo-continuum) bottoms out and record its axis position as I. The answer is 6621.80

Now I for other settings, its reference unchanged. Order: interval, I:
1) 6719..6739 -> 6738.70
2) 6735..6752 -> 6738.70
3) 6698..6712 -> 6710.83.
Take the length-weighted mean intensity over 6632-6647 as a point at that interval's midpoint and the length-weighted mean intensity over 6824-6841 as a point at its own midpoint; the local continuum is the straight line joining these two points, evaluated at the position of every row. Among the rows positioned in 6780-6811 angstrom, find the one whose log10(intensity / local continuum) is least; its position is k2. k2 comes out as 6780.73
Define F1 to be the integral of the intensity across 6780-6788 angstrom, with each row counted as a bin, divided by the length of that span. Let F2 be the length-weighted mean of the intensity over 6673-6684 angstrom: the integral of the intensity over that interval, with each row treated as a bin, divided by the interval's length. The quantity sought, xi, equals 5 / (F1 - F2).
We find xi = -3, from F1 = 75.2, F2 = 76.9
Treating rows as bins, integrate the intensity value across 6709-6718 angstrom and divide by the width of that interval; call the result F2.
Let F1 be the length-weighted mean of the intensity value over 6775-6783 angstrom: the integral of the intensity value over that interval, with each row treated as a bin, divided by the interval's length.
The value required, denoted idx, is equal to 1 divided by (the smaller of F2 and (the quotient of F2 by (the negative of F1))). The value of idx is -0.99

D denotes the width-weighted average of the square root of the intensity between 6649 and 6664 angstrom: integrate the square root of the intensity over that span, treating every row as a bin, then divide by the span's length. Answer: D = 8.78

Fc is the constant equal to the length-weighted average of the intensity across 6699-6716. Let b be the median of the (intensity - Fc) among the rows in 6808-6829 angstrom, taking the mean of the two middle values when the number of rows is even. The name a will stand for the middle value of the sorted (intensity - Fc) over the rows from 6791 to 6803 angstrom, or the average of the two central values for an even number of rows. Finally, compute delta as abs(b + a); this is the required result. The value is 0.42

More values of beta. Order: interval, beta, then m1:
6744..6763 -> 0.022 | -0.022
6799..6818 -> 0.003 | 0.003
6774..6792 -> 0.017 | 0.017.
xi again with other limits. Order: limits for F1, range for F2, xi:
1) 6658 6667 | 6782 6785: 4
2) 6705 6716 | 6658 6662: -3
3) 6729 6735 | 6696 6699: 5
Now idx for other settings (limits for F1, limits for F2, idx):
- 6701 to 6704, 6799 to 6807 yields -0.99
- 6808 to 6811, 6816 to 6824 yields -1.00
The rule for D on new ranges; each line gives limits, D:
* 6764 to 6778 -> 8.69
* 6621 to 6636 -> 8.77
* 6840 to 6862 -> 8.60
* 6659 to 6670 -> 8.71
